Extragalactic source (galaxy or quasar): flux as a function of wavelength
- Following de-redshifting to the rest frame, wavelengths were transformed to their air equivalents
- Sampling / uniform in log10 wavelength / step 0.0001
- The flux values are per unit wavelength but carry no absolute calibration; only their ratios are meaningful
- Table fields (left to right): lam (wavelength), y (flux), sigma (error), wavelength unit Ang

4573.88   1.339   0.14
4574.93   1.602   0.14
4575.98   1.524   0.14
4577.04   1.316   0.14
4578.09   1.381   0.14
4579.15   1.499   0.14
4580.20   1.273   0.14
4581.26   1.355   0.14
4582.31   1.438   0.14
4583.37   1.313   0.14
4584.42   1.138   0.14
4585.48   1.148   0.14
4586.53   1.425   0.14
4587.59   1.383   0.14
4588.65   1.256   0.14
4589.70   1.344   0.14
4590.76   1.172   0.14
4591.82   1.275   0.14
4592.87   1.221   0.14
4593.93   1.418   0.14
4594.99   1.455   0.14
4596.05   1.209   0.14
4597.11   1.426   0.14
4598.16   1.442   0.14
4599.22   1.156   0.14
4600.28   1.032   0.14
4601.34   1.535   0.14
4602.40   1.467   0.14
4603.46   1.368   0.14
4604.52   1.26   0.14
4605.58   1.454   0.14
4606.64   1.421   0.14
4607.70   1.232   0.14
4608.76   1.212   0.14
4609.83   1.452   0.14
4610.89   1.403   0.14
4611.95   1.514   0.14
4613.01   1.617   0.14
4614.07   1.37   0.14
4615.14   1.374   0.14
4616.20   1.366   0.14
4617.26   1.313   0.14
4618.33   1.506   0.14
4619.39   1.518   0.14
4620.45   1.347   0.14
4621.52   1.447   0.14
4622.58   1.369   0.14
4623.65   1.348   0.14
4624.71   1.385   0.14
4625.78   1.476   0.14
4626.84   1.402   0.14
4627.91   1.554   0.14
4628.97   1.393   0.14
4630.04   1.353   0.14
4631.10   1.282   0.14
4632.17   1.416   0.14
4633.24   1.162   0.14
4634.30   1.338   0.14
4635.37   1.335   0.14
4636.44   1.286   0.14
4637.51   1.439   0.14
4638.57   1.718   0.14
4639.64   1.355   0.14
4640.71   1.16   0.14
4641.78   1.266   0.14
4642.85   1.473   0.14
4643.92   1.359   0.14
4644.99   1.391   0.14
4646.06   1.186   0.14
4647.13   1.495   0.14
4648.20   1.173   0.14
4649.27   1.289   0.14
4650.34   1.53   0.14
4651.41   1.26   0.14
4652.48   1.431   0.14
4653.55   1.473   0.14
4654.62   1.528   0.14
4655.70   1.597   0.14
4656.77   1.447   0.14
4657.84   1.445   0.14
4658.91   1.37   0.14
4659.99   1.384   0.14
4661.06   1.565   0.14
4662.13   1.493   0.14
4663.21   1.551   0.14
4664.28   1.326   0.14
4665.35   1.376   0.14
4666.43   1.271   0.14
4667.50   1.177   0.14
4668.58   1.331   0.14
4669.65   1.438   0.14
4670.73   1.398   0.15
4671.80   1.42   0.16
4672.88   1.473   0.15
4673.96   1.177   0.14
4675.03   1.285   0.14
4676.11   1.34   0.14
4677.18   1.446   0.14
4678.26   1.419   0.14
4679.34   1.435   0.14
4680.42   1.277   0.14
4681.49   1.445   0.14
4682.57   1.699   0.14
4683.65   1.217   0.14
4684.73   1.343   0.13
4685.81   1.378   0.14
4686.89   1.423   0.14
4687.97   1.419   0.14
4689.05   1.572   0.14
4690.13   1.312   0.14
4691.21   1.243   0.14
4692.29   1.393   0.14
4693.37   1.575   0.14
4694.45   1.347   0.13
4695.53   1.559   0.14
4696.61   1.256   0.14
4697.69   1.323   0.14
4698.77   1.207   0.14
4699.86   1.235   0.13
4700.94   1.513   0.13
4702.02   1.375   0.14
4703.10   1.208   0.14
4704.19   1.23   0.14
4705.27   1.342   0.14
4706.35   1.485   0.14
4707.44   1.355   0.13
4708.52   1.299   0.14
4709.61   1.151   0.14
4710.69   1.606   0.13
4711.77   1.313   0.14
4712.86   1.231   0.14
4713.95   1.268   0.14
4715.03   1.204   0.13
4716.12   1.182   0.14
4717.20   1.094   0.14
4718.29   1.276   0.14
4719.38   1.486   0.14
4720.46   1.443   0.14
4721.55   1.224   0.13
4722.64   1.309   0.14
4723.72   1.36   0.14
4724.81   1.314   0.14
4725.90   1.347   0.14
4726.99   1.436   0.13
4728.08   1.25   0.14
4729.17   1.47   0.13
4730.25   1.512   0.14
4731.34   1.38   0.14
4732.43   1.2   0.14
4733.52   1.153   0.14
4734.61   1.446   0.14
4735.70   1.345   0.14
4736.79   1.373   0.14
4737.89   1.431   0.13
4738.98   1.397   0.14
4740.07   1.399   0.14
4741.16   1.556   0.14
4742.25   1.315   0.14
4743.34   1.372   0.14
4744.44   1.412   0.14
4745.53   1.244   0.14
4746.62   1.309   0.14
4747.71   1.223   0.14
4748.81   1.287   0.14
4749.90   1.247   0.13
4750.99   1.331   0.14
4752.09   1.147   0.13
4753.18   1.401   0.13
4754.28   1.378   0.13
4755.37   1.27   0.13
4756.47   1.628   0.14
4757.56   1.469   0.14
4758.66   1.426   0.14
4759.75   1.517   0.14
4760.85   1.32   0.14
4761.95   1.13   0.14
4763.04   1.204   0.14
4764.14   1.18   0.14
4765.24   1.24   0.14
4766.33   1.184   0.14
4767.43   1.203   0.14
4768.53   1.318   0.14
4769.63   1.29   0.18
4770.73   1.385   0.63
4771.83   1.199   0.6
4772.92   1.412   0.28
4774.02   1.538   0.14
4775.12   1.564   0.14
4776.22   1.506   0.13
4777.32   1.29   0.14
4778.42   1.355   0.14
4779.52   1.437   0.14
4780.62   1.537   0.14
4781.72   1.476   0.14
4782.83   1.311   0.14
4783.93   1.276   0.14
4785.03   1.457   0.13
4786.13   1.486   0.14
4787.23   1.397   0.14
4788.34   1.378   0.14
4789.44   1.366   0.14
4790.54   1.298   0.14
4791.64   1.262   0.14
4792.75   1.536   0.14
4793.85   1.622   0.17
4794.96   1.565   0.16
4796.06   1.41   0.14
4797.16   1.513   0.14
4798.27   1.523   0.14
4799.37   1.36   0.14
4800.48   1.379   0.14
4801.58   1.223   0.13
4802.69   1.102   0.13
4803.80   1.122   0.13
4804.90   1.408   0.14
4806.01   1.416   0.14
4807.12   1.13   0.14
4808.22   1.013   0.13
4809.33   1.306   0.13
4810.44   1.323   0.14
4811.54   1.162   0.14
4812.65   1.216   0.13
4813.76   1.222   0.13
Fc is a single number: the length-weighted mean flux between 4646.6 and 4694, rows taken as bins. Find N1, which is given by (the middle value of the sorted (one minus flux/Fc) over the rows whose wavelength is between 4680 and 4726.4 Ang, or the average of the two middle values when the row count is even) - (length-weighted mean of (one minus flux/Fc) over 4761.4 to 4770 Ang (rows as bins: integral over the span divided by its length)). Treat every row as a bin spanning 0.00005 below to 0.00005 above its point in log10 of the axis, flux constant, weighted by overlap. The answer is -0.076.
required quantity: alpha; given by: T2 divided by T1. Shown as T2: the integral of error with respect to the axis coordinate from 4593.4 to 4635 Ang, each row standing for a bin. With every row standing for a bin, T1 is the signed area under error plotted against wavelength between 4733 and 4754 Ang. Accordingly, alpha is 2.0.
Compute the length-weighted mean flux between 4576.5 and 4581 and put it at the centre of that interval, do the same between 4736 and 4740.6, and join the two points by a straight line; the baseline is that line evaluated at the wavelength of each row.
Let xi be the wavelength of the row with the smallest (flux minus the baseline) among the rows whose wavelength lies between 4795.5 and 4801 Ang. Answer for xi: 4799.37 Ang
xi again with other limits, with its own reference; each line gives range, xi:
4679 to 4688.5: 4683.65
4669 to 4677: 4673.96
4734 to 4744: 4742.25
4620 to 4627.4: 4620.45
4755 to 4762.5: 4761.95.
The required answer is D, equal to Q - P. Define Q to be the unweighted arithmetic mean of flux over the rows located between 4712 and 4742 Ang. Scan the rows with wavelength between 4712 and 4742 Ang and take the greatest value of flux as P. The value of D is -0.22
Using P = 1.556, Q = 1.34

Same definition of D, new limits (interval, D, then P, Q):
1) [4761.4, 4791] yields -0.22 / 1.564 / 1.35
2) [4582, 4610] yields -0.21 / 1.535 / 1.32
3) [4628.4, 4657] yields -0.34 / 1.718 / 1.38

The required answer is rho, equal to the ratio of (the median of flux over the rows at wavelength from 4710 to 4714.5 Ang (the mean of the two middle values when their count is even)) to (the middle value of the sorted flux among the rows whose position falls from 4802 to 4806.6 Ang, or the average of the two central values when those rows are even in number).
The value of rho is 1.02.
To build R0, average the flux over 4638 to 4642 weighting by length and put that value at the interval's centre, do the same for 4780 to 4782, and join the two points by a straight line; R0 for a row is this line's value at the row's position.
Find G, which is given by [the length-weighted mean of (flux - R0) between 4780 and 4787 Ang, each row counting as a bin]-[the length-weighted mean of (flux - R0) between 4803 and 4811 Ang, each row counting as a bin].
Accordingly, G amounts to 0.20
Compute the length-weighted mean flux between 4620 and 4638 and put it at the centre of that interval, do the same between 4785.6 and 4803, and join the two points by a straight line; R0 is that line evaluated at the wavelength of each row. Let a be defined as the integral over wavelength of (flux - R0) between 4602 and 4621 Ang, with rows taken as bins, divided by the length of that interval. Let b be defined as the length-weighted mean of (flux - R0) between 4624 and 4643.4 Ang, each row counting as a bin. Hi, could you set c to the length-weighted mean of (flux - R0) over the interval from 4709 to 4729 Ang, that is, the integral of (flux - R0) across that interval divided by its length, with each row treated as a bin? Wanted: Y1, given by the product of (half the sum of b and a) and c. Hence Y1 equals -0.0014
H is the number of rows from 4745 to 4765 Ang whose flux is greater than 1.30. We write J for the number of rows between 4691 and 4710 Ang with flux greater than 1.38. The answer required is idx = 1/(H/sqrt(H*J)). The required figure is 0.75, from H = 9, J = 5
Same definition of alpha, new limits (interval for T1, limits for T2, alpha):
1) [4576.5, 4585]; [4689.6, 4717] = 3.2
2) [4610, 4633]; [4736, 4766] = 1.3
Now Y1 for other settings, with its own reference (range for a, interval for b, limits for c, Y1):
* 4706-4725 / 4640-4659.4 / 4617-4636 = -0.0006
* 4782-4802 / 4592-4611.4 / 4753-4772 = 0.0007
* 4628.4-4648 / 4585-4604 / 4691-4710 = 0.0015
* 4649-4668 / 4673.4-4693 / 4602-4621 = 0.0006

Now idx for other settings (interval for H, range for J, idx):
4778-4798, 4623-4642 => 0.73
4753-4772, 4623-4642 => 0.94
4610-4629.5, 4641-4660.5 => 0.78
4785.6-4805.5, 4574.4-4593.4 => 0.73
